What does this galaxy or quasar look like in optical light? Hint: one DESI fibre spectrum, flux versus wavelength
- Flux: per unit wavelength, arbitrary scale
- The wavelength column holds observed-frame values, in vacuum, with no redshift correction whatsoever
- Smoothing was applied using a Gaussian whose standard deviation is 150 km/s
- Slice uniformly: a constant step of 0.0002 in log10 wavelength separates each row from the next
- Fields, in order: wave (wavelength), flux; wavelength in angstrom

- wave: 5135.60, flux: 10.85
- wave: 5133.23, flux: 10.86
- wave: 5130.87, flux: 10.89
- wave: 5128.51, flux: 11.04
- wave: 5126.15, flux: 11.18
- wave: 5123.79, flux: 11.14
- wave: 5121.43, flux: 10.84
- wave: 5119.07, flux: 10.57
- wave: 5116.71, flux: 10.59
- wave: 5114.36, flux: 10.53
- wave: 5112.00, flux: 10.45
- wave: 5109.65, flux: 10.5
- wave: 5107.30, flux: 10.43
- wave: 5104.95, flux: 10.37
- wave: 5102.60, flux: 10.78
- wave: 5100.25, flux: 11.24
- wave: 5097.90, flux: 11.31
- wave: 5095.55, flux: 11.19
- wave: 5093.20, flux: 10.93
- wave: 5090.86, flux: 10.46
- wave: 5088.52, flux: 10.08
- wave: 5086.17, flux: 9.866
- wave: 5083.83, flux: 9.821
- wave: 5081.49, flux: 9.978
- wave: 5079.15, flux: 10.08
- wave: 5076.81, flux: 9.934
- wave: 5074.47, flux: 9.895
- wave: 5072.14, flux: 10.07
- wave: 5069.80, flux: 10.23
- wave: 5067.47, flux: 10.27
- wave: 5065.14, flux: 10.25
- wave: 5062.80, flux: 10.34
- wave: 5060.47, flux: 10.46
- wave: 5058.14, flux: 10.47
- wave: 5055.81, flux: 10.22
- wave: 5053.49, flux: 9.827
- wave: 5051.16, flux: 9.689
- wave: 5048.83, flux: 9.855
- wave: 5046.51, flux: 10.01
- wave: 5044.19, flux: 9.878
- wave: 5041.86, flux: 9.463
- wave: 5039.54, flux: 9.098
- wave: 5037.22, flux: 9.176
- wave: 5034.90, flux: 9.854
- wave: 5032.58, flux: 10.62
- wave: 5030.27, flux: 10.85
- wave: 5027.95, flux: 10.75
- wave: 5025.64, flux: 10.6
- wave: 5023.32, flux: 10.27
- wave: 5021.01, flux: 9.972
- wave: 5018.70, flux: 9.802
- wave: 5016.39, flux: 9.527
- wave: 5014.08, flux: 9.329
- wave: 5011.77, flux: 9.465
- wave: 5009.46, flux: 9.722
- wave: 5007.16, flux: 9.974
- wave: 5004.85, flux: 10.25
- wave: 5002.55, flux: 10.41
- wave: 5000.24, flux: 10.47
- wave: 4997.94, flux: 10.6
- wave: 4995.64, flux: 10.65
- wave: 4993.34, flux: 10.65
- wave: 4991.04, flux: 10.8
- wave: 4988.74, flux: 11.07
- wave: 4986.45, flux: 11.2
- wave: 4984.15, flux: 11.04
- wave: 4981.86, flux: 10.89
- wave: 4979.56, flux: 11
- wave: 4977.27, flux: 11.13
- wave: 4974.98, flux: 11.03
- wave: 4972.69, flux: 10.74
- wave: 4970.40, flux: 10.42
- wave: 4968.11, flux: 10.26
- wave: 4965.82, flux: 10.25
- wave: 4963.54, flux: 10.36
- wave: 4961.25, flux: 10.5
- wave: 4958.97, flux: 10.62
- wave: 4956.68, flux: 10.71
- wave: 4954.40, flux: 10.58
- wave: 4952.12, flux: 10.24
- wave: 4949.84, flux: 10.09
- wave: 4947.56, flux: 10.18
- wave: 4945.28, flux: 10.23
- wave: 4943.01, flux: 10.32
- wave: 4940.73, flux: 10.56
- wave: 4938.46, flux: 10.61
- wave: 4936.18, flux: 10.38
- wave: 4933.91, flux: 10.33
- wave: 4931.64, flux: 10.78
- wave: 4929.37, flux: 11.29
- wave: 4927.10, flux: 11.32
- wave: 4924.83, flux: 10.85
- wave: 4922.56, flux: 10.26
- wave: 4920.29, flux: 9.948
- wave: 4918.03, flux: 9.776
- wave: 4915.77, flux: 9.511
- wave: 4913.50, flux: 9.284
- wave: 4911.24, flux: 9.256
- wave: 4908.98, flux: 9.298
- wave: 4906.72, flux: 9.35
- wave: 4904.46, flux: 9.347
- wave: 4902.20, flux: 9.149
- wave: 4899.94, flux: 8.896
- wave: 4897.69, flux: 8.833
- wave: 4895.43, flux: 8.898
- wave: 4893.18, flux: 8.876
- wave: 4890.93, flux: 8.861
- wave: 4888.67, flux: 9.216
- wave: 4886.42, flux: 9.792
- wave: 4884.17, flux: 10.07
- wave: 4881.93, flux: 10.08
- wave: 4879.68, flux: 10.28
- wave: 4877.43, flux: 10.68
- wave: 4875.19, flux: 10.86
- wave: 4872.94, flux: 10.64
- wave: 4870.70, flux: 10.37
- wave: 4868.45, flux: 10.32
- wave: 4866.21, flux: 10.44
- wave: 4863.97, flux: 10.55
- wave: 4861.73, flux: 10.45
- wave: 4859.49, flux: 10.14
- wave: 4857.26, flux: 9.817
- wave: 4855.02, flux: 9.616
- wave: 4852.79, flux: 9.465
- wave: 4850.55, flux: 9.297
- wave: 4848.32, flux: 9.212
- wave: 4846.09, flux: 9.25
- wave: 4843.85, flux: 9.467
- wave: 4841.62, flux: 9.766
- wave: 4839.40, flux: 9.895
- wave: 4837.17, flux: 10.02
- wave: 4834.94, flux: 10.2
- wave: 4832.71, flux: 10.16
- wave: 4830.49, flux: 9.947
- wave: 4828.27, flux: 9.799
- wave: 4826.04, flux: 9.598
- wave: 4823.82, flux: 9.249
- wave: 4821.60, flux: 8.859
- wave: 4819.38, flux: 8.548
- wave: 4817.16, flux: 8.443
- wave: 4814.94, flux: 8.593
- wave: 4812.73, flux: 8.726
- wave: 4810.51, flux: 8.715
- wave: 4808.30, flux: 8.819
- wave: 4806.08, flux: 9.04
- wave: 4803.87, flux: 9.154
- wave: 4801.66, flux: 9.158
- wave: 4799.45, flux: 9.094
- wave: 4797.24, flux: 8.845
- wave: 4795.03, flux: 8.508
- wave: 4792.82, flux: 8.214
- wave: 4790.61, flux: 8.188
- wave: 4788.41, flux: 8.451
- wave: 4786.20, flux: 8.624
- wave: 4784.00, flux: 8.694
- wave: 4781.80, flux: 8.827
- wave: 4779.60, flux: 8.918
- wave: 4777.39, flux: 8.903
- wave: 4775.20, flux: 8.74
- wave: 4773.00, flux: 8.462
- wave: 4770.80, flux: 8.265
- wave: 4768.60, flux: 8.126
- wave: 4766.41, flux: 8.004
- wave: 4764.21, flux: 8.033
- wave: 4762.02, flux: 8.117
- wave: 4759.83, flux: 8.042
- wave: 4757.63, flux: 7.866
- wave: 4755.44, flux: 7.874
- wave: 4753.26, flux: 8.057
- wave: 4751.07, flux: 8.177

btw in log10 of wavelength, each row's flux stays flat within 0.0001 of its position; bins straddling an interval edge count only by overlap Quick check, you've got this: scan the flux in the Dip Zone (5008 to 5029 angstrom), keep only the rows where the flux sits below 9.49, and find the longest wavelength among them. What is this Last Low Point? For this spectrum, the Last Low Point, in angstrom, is 5014.08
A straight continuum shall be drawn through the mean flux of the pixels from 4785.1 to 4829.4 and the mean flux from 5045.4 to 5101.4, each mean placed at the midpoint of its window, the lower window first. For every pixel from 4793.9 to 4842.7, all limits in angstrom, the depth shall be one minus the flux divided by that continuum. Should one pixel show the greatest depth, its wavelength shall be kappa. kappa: 4817.16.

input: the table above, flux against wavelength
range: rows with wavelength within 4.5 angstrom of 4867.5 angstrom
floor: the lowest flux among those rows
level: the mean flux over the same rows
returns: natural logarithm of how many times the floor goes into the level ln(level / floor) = 0.010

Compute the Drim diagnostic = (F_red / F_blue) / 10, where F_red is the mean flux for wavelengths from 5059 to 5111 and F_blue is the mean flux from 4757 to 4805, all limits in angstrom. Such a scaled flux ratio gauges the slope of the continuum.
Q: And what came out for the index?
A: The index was 0.122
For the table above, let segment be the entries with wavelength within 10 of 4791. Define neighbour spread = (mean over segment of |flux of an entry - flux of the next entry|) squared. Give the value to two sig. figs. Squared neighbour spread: 0.037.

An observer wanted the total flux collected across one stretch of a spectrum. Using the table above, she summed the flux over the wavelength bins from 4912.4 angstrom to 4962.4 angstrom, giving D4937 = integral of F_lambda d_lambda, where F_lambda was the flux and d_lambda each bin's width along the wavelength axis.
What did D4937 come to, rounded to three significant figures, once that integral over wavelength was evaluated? 519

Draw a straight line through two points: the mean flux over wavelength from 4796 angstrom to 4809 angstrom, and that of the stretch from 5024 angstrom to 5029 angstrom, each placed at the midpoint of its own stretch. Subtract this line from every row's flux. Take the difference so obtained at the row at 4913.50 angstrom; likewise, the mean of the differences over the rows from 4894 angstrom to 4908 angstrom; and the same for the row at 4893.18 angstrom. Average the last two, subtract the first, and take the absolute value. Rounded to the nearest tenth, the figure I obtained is 0.2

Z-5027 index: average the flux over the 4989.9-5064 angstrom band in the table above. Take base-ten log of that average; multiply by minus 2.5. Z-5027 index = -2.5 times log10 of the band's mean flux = -2.51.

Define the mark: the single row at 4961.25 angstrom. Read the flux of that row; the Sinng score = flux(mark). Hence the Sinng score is 10.5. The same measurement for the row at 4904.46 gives 9.347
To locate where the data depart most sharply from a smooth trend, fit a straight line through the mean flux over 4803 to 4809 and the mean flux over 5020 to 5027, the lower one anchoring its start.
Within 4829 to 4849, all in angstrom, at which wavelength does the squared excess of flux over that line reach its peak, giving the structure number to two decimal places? 4834.94 angstrom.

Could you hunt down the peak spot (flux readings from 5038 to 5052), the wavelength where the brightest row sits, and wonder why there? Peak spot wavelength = 5046.51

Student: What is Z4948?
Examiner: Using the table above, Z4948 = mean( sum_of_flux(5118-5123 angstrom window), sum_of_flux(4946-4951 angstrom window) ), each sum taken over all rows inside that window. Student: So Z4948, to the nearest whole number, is 21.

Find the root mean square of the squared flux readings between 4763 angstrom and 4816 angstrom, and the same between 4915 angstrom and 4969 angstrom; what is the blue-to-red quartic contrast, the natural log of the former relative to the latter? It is -0.38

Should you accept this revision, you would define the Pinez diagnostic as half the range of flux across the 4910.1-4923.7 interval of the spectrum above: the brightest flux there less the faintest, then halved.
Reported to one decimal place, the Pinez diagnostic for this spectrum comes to 0.5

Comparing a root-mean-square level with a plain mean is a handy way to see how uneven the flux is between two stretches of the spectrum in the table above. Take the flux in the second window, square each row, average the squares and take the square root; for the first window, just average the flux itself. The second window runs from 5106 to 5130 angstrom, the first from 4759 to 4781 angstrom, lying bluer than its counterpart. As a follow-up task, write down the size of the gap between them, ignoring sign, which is 2.4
